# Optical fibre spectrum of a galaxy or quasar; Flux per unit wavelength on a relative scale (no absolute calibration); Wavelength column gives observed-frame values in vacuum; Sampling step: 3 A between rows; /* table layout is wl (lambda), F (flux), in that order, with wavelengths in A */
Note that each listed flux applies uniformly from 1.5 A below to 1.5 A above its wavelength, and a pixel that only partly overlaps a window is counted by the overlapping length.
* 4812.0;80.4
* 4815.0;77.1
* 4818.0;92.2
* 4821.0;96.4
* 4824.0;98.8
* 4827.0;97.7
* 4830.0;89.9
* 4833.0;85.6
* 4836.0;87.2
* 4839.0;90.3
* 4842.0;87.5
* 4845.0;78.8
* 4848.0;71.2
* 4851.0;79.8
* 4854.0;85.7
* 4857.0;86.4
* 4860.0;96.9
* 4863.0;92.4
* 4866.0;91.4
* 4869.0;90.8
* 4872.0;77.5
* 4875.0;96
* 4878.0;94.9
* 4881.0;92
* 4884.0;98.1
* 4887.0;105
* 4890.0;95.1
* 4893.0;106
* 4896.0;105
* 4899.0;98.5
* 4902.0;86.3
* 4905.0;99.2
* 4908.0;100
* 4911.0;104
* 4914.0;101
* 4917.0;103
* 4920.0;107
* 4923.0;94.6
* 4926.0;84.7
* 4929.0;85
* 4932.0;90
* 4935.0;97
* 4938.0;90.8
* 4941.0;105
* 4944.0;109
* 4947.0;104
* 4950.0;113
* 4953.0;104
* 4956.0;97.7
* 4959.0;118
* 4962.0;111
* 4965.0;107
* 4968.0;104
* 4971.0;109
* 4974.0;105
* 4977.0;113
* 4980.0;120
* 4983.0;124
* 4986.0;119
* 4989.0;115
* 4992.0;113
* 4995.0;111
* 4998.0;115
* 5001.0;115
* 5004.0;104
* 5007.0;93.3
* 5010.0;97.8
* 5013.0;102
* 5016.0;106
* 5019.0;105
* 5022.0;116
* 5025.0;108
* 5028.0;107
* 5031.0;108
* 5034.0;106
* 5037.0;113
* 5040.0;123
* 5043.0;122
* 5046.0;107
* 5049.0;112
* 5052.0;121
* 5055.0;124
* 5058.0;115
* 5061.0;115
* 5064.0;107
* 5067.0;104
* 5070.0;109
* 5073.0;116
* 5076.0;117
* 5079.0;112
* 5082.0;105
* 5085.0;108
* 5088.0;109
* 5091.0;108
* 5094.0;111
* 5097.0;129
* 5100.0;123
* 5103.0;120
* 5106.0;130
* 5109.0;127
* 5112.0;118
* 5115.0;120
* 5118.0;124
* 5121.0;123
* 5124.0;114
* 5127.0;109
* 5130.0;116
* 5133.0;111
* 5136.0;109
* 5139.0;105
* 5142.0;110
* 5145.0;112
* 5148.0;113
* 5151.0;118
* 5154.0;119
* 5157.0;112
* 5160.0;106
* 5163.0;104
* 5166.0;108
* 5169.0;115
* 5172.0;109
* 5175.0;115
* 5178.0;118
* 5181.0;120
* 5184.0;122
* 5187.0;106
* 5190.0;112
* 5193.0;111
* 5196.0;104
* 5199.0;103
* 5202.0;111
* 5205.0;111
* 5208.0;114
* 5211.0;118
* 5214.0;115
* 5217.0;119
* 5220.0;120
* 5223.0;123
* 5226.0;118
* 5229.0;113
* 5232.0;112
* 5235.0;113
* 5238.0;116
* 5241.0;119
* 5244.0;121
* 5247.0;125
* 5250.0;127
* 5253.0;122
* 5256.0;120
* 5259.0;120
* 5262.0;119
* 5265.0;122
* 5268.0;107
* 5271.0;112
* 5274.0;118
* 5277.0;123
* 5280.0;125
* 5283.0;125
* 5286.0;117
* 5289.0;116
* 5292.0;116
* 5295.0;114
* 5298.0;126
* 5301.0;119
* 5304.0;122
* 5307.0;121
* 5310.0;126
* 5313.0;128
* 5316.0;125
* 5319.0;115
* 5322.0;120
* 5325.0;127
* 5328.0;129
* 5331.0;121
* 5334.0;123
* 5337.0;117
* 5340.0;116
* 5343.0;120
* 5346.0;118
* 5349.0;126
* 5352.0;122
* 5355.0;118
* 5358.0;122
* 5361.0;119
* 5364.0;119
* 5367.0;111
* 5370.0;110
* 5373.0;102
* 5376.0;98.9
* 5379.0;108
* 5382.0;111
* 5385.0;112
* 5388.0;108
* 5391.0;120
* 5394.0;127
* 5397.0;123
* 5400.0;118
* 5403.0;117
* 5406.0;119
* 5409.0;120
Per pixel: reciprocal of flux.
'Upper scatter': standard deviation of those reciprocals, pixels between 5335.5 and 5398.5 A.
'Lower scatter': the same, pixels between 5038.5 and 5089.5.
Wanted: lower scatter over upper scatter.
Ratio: 0.85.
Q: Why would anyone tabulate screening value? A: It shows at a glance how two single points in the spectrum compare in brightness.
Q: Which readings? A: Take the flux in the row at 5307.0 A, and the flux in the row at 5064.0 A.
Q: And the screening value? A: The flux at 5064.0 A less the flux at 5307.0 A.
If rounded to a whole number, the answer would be -14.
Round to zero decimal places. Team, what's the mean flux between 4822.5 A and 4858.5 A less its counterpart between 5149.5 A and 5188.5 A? -27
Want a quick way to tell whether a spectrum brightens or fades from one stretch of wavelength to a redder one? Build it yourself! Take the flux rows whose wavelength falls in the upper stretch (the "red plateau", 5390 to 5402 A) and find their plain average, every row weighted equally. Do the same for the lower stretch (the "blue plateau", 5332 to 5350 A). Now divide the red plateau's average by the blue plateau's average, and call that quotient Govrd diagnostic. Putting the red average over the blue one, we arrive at 1.02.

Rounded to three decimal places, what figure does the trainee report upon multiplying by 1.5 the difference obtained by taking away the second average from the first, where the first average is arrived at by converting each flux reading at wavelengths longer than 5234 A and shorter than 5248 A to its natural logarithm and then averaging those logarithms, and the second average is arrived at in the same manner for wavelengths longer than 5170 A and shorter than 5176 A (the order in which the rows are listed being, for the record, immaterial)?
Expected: 0.088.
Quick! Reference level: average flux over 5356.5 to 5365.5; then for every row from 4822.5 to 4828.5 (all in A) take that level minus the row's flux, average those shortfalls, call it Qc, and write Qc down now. 22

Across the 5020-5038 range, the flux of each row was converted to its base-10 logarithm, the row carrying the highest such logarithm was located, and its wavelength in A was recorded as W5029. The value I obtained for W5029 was 5022.0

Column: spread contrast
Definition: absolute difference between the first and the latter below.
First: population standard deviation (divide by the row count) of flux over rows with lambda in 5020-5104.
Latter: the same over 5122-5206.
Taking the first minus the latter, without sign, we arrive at 1.7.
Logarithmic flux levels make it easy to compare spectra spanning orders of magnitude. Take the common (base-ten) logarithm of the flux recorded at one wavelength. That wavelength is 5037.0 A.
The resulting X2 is 2.05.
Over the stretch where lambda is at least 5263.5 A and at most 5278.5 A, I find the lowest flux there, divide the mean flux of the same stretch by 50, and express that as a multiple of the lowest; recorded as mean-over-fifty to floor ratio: 0.0218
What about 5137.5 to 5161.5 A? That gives 0.0213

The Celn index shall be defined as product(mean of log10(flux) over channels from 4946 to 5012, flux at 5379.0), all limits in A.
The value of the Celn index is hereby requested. 220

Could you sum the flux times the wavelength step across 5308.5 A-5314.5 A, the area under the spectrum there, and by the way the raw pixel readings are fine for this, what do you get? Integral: 762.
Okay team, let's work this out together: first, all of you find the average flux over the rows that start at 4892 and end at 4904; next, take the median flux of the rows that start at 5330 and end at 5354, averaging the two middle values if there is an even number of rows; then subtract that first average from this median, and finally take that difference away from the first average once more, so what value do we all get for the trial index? 77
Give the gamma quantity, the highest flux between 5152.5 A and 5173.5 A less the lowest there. 15.0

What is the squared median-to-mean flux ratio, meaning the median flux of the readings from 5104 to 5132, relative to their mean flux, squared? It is 1.00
